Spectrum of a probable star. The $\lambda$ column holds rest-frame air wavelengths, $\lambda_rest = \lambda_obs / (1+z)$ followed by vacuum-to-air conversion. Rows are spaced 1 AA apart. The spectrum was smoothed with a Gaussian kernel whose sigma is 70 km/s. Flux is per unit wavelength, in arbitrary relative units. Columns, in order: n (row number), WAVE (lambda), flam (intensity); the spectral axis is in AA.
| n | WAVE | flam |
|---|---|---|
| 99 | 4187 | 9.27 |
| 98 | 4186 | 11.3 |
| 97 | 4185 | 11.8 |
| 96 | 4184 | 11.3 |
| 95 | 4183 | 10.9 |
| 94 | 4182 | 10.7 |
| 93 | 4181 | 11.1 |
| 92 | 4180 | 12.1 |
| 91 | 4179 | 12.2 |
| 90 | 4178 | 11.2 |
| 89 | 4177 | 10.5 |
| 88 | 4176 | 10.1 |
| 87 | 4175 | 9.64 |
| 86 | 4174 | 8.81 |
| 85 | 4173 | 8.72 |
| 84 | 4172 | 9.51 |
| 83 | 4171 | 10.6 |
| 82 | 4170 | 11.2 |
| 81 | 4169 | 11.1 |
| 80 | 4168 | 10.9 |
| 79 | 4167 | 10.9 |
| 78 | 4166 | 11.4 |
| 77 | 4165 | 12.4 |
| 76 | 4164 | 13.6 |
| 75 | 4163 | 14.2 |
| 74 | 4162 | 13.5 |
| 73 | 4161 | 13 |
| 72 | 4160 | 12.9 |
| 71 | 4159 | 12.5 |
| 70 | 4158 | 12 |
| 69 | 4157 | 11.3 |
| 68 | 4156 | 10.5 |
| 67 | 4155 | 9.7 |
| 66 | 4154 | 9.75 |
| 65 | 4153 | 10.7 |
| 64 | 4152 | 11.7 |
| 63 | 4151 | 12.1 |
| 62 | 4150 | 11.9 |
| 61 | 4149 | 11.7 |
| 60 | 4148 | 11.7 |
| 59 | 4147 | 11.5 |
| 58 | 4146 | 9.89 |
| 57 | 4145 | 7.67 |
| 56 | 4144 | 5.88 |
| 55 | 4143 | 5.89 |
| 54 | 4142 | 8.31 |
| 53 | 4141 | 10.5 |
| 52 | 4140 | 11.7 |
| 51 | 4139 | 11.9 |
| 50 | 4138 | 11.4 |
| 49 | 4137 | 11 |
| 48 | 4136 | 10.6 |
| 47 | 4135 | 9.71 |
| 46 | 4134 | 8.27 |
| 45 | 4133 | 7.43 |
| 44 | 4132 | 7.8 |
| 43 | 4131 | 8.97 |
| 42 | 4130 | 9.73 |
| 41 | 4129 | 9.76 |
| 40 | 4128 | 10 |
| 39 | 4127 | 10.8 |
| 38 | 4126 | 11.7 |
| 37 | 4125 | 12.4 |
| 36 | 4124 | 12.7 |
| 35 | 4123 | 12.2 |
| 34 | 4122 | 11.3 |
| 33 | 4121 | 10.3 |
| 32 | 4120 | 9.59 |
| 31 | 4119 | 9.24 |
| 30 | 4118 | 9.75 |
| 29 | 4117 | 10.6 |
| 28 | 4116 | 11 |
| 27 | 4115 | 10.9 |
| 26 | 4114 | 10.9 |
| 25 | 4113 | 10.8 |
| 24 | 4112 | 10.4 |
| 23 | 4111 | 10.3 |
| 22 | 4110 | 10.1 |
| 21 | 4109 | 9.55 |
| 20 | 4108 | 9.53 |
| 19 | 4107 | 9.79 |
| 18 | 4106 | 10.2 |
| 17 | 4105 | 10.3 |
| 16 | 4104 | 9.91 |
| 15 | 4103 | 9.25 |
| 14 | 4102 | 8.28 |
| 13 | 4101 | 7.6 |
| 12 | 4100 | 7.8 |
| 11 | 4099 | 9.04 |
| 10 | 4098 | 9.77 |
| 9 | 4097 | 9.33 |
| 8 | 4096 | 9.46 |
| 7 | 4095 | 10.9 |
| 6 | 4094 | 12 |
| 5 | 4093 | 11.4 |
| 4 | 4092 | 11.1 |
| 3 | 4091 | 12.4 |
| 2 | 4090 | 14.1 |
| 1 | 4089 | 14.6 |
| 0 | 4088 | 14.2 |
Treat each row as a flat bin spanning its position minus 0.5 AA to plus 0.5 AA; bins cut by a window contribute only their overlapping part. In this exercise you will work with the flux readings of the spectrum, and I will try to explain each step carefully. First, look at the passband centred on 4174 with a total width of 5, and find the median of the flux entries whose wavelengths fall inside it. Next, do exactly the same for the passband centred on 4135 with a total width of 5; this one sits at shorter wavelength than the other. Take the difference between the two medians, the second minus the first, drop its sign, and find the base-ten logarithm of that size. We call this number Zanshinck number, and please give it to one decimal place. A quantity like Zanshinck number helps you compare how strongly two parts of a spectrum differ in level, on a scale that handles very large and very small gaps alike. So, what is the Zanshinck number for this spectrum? -0.7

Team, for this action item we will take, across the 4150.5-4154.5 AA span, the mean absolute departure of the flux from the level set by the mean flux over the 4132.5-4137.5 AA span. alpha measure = 1.7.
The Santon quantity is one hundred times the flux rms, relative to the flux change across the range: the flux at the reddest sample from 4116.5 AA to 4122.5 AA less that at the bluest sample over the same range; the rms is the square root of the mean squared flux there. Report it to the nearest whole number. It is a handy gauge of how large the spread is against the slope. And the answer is 1450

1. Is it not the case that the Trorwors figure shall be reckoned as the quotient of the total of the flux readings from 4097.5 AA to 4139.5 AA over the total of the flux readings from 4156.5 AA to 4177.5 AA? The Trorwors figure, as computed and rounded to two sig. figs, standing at 1.8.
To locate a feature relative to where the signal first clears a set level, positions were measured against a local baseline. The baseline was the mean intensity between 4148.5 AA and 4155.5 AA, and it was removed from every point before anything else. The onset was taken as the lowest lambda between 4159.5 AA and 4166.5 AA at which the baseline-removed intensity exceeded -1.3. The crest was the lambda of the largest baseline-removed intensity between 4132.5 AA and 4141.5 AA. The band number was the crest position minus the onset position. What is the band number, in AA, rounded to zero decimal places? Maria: -21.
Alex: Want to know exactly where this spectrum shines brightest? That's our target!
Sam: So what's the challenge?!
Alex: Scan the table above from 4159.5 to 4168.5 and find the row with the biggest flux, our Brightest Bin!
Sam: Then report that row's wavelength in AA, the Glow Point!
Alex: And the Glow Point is 4163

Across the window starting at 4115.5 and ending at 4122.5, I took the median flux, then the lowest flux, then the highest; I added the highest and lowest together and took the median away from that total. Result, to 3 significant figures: 10.2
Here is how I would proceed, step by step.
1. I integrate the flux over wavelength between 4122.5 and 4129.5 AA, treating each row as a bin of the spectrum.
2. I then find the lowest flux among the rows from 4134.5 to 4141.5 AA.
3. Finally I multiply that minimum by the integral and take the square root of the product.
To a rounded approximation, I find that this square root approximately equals 28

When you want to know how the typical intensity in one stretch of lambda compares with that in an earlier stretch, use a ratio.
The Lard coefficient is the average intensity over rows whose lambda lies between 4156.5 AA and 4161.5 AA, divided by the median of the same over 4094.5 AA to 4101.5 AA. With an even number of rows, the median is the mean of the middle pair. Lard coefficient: 1.3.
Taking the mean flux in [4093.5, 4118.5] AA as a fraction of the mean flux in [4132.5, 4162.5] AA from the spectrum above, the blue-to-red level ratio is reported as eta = 0.94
